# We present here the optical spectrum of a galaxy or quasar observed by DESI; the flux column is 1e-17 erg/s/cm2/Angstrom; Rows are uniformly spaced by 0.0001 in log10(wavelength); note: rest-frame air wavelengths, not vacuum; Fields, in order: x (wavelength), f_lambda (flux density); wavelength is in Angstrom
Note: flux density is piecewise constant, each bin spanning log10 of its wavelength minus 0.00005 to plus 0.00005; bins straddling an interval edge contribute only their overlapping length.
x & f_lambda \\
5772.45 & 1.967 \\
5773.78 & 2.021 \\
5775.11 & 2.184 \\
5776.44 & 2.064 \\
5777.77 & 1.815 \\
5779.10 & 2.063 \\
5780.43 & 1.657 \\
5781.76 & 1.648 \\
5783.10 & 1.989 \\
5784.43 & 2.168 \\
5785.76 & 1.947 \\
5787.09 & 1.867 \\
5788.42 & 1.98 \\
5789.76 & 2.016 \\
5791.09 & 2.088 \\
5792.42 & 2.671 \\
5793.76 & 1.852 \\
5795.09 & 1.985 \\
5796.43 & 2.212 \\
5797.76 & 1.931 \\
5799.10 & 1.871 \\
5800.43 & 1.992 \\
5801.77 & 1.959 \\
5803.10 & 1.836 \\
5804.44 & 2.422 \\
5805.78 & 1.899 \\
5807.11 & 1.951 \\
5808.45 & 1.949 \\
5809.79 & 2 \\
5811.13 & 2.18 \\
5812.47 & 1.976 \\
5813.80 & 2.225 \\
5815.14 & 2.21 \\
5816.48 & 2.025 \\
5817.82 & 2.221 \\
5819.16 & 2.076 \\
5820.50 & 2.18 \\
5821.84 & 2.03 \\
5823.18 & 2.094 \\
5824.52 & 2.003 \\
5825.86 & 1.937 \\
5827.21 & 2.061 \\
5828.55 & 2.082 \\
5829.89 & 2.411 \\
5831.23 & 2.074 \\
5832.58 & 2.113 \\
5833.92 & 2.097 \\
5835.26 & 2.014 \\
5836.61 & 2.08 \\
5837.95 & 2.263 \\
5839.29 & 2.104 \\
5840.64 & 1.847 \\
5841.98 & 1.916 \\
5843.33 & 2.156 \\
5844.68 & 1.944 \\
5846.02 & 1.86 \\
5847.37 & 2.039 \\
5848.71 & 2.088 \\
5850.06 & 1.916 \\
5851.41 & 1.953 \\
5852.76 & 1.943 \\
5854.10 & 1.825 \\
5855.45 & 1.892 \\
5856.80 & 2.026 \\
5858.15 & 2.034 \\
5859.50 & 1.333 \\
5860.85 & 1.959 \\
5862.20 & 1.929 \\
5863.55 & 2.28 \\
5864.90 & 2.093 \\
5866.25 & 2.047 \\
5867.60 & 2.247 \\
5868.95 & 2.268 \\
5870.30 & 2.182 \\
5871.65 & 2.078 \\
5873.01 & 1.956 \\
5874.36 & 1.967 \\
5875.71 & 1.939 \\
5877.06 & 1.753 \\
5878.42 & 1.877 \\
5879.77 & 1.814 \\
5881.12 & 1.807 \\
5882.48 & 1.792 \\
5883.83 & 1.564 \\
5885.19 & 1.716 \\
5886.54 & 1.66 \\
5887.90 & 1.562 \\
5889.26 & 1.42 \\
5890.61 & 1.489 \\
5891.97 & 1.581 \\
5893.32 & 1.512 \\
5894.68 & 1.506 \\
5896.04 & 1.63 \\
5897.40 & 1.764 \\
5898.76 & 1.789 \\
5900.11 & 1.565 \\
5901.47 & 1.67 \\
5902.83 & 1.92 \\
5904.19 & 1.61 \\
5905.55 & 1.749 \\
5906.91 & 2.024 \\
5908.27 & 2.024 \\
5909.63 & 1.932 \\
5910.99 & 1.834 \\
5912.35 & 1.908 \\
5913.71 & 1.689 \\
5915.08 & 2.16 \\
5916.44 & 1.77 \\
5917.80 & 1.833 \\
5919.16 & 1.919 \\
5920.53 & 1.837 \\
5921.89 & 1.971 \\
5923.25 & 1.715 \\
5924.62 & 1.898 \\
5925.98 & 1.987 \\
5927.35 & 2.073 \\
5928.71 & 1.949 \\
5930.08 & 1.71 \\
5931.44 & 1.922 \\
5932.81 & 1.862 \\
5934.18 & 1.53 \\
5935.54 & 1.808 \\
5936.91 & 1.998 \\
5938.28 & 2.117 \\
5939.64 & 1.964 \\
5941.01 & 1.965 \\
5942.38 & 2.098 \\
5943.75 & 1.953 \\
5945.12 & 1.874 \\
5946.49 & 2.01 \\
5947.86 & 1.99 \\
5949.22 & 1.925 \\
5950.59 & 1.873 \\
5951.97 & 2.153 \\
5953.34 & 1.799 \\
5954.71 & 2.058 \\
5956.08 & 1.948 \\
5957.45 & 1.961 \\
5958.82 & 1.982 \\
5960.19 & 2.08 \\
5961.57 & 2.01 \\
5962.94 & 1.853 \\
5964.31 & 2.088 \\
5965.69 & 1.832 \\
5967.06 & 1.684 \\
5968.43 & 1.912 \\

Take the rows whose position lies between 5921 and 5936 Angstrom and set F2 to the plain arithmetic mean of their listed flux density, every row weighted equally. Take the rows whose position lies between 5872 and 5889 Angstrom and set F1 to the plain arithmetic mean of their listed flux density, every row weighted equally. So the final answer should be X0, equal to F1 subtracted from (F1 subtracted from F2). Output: -1.7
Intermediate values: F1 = 1.78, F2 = 1.86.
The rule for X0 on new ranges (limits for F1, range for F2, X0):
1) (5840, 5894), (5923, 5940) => -1.9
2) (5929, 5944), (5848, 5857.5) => -1.9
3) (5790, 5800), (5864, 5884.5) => -2.2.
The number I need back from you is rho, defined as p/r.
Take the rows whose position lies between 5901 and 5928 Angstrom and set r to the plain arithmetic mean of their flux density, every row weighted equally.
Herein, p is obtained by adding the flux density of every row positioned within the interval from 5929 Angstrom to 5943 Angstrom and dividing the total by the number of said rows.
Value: 1.01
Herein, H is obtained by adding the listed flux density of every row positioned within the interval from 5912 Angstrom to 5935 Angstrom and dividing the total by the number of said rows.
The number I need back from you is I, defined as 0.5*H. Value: 0.93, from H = 1.87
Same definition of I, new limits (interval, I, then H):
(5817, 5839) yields 1.05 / 2.11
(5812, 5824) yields 1.06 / 2.12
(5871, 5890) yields 0.89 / 1.78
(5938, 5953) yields 1.00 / 1.99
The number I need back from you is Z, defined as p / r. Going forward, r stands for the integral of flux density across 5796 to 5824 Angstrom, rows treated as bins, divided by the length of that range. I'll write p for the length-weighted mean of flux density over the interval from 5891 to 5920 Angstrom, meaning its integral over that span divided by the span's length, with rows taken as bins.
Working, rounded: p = 1.78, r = 2.1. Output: 0.86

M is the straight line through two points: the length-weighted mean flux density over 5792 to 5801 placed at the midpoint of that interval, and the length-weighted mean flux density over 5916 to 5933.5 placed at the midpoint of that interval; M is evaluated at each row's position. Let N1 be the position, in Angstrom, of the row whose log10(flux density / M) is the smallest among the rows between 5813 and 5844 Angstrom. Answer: 5840.64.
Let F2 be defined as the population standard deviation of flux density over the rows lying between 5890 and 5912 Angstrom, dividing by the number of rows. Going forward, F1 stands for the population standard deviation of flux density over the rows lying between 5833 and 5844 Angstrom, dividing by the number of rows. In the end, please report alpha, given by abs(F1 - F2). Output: 0.053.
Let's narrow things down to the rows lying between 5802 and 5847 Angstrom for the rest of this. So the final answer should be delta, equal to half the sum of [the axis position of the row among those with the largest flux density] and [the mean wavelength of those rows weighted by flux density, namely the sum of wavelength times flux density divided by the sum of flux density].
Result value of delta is 5814.5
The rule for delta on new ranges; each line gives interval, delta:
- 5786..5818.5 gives 5797.5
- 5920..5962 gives 5946.6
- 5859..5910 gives 5873.7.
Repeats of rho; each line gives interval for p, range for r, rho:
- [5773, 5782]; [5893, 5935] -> 1.06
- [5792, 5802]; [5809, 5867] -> 1.01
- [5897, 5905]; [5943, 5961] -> 0.87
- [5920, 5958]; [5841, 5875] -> 0.96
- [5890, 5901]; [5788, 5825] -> 0.78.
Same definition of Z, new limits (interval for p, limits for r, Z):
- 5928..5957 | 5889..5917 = 1.11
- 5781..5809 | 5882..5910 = 1.19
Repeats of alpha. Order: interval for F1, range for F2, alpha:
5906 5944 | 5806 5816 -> 0.021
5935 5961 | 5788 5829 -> 0.075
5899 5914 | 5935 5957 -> 0.056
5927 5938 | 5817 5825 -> 0.085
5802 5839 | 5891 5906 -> 0.015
